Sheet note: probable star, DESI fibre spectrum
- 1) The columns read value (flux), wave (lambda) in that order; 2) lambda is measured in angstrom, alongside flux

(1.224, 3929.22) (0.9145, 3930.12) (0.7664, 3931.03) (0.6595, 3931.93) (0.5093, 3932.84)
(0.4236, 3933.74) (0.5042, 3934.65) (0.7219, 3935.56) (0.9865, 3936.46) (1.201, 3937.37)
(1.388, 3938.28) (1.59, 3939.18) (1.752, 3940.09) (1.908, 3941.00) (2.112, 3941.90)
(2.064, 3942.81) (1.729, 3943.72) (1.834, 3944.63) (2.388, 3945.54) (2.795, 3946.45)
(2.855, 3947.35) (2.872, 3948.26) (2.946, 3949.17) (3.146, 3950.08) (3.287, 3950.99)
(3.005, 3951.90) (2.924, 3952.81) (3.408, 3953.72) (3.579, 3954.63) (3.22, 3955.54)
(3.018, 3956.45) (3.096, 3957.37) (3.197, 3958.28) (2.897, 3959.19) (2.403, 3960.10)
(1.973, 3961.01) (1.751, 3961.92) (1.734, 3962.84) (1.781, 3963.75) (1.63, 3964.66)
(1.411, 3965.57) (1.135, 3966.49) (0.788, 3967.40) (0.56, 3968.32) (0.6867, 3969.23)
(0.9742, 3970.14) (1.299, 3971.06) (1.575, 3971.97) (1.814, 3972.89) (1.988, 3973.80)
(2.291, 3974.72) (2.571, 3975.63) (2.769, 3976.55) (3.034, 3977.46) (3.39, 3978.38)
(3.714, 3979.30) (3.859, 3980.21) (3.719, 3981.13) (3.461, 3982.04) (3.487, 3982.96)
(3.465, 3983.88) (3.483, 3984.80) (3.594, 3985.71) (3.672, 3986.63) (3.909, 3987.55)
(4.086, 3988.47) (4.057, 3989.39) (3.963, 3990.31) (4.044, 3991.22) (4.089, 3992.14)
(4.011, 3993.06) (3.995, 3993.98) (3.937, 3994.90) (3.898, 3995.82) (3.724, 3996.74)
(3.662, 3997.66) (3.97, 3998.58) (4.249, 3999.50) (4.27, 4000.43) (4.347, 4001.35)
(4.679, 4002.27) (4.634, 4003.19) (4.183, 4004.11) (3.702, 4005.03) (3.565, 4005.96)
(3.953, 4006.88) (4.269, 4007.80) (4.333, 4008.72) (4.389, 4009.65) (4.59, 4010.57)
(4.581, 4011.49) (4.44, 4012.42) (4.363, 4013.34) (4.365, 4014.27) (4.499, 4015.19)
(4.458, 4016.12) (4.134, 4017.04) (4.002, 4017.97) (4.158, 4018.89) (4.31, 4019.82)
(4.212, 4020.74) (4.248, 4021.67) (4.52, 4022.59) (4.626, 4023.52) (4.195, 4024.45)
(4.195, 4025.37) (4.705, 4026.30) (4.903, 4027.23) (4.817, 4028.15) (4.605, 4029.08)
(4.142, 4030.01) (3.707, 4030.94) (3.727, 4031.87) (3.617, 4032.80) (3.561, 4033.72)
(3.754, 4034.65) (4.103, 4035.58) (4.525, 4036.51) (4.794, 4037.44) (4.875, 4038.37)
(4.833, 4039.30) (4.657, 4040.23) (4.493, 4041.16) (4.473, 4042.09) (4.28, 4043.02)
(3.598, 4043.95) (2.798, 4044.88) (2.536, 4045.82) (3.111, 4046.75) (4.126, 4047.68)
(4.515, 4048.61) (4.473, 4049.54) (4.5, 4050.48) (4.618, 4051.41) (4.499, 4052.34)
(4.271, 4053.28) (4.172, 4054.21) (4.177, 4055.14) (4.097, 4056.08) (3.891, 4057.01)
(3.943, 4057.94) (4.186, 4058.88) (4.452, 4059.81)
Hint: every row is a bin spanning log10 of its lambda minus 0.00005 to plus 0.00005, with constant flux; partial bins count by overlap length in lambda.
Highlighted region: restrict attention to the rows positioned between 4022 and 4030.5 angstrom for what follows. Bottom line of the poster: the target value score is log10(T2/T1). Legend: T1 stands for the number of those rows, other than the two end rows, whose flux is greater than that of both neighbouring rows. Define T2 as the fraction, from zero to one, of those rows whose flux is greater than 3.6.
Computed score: -0.30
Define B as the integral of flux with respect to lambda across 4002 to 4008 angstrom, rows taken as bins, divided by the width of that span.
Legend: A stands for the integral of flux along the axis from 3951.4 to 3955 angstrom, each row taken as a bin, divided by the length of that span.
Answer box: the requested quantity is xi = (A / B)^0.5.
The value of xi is 0.88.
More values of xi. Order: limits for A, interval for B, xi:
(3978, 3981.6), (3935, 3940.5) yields 1.71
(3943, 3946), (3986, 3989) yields 0.72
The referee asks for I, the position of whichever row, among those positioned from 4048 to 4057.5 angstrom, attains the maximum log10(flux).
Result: 4051.41 angstrom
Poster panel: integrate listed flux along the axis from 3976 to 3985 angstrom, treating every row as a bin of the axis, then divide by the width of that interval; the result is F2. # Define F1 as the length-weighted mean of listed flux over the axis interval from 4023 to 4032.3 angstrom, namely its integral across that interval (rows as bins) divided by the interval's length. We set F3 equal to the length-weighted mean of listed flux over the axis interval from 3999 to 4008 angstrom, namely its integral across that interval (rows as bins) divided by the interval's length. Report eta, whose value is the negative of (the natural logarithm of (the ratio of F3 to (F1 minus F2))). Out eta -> -1.50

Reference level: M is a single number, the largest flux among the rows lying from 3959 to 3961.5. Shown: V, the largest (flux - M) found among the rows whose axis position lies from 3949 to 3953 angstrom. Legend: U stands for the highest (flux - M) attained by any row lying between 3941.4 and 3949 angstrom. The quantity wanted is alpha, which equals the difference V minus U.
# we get 0.4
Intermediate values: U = 0.0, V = 0.4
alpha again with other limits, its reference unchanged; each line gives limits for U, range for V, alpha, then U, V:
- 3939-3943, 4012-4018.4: 2.4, -0.8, 1.6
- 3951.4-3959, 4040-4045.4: 1.1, 0.7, 1.8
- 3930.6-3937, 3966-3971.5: 0.3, -1.9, -1.6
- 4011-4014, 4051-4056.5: 0.0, 1.7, 1.7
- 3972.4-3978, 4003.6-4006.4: 1.1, 0.1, 1.3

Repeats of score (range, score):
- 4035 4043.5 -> 0.00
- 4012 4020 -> 0.00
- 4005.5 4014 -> -0.05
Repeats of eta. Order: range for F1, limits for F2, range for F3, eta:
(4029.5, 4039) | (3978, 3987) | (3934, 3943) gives -1.00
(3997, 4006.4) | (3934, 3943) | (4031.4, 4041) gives -0.44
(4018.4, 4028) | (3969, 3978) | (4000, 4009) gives -0.53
